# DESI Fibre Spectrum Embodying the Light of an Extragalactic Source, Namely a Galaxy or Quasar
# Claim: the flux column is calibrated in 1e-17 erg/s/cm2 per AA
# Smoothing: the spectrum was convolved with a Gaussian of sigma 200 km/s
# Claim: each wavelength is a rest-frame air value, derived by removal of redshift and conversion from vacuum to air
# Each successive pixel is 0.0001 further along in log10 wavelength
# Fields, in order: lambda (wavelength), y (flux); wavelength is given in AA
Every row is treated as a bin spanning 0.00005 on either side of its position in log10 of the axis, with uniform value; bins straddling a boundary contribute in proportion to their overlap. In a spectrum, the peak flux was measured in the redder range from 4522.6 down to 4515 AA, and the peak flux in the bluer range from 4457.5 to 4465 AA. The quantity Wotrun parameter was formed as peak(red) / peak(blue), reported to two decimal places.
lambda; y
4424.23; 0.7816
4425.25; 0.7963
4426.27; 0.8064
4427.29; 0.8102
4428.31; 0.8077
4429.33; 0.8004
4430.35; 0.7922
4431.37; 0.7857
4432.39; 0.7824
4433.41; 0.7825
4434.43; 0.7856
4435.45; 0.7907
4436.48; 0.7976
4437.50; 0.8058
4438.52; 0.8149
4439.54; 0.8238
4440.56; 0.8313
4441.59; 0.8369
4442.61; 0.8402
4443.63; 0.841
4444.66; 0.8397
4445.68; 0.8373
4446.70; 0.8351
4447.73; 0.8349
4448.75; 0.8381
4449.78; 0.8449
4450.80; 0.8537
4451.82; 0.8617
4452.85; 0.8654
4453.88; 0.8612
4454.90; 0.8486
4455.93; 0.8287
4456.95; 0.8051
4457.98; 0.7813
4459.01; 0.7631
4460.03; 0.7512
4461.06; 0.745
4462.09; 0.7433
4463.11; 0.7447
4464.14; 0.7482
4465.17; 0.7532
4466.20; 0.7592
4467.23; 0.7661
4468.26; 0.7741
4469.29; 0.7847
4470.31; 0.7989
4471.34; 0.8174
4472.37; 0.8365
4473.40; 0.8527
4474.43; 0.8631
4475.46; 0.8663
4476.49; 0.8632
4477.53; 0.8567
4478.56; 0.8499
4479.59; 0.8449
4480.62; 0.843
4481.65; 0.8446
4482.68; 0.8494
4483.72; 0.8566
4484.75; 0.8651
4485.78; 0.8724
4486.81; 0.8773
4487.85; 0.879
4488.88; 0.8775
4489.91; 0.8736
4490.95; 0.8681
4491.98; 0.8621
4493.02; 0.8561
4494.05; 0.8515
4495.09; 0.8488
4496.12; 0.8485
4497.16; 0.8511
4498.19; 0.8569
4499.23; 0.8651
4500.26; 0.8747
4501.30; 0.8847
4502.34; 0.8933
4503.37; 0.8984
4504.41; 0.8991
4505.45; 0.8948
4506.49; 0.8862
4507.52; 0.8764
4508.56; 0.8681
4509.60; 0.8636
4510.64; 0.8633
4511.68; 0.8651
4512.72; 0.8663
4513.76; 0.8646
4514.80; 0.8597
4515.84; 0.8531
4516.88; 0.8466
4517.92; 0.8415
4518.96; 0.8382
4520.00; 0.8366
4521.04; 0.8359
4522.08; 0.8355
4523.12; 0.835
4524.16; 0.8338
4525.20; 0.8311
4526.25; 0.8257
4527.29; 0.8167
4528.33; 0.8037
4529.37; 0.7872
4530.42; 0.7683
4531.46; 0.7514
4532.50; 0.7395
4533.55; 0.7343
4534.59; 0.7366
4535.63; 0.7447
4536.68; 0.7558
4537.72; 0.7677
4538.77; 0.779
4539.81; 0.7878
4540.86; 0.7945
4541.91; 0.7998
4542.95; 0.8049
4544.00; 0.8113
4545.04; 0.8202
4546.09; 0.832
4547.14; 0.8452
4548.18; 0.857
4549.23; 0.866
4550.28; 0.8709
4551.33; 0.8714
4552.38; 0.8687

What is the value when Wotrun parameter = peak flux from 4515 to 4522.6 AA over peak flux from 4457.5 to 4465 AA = 1.09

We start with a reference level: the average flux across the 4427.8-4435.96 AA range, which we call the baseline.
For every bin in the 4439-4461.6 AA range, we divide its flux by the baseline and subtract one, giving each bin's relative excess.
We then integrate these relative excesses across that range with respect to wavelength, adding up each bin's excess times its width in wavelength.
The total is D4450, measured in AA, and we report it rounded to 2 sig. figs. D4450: 0.99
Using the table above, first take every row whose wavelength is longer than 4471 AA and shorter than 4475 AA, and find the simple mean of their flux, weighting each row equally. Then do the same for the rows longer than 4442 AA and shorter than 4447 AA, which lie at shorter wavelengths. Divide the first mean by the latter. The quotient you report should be 1.00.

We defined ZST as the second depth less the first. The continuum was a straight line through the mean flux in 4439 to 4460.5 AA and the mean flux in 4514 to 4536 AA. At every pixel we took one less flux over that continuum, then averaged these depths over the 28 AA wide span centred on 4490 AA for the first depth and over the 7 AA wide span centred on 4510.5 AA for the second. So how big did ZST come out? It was -0.012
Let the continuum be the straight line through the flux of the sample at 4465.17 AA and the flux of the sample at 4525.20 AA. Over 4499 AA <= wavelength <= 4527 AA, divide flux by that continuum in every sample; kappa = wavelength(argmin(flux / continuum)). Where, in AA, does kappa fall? 4526.25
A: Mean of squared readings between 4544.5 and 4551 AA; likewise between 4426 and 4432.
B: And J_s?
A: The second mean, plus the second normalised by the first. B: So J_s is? 1.53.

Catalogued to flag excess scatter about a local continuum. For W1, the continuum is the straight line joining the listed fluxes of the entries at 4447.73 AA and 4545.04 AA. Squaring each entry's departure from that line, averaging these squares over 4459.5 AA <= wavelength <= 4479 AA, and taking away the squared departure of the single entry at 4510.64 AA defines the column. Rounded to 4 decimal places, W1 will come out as 0.0020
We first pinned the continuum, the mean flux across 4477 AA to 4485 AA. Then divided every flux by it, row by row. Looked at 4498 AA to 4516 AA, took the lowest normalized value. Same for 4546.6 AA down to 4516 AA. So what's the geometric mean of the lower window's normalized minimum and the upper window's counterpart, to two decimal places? 0.93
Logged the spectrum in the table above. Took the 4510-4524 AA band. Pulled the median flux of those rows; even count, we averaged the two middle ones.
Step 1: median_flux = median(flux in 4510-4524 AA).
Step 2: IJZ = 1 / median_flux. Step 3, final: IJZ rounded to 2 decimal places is 1.18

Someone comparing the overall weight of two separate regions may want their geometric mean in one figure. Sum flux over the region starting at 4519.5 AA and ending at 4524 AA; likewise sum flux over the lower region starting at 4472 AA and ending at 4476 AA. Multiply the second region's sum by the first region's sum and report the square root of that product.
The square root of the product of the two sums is 3.38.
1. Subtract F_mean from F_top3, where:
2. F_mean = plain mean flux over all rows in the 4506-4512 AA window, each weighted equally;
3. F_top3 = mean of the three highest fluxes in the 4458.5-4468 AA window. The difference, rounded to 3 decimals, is -0.108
